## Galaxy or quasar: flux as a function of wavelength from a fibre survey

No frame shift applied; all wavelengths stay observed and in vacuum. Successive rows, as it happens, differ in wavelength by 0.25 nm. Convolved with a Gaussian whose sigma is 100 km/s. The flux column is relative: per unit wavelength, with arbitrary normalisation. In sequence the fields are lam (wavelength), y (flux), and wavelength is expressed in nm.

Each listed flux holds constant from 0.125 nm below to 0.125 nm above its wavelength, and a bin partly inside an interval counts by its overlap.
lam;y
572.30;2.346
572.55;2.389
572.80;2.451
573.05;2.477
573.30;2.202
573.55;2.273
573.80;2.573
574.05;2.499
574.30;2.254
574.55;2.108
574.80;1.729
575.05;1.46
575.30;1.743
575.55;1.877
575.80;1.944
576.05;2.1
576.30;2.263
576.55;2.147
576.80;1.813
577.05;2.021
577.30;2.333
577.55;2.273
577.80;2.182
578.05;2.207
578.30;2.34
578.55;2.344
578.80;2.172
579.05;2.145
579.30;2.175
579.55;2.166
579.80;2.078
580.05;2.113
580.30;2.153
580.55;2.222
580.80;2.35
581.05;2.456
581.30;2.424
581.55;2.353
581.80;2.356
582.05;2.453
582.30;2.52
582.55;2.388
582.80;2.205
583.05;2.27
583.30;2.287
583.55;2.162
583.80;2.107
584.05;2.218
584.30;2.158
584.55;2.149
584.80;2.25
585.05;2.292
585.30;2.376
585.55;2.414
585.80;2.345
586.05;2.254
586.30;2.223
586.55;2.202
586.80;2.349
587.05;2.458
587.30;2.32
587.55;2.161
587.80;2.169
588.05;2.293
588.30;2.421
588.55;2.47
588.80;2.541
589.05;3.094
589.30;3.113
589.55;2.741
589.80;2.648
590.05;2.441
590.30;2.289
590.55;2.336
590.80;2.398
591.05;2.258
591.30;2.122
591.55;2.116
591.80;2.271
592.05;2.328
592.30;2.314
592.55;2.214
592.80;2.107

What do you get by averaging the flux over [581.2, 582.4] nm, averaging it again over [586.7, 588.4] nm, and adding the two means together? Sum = 4.7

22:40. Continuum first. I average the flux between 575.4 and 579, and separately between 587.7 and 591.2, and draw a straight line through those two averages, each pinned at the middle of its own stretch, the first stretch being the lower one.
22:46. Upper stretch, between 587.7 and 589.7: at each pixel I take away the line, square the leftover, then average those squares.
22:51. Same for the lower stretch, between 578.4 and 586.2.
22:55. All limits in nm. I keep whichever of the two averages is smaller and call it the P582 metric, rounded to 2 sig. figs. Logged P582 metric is 0.016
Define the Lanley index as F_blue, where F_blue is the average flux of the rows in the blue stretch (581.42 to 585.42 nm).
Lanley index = 2.28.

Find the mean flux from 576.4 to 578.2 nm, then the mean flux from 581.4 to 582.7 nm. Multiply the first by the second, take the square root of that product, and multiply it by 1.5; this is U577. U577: 3.41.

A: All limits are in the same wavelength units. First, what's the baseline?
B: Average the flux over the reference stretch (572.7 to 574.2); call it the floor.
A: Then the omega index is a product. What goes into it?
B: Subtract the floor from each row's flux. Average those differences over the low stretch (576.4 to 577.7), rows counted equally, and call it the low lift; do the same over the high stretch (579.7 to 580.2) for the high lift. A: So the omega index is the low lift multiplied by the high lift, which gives 0.09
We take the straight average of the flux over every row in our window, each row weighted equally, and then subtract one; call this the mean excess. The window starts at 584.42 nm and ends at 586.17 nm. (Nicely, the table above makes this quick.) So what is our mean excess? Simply 1.30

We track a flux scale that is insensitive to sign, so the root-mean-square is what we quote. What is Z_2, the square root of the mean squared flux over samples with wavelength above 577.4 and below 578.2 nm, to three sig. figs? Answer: 2.22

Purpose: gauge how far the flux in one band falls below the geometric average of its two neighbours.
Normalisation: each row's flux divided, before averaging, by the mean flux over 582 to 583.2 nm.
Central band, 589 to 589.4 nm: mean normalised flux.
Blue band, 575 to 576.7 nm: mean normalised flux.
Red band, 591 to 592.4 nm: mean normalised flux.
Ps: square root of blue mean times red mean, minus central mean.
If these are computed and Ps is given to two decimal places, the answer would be -0.43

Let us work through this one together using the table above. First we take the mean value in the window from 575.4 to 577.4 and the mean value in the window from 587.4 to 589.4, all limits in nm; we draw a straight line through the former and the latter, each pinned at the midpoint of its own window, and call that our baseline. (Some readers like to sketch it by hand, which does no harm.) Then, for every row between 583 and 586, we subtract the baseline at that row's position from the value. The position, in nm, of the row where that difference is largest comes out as 585.55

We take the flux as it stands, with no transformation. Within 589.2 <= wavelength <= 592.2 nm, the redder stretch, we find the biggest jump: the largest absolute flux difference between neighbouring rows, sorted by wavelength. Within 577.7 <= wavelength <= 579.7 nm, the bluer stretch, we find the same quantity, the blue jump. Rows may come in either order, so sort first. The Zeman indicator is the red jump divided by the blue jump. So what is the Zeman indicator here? 2.2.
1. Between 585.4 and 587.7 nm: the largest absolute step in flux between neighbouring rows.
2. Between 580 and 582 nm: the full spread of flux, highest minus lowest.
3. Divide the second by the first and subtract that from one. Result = -1.2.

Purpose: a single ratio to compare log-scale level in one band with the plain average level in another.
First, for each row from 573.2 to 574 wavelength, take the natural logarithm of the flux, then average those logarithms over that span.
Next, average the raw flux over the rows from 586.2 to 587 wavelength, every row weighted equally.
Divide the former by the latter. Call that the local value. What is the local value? 0.38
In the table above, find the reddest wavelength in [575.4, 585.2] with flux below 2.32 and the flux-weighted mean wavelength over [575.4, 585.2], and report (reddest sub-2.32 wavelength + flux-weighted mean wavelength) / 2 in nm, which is 582.72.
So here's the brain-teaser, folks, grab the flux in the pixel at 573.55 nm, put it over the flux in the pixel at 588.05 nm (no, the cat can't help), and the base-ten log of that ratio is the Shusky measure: -0.004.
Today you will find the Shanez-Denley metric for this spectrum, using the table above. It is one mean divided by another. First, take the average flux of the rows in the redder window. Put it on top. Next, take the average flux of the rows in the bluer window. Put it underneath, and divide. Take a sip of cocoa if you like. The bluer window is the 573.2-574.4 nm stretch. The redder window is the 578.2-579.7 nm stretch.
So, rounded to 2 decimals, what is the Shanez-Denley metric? 0.94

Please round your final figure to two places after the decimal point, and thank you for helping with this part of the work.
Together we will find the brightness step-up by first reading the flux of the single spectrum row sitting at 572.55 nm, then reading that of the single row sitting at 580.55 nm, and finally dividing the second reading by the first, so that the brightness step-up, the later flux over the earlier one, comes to 0.93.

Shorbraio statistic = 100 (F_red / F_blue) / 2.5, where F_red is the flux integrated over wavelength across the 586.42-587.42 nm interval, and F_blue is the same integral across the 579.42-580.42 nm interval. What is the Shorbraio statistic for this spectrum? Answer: 43.8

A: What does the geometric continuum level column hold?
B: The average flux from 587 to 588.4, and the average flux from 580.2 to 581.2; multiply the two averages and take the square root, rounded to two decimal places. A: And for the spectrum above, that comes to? 2.30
